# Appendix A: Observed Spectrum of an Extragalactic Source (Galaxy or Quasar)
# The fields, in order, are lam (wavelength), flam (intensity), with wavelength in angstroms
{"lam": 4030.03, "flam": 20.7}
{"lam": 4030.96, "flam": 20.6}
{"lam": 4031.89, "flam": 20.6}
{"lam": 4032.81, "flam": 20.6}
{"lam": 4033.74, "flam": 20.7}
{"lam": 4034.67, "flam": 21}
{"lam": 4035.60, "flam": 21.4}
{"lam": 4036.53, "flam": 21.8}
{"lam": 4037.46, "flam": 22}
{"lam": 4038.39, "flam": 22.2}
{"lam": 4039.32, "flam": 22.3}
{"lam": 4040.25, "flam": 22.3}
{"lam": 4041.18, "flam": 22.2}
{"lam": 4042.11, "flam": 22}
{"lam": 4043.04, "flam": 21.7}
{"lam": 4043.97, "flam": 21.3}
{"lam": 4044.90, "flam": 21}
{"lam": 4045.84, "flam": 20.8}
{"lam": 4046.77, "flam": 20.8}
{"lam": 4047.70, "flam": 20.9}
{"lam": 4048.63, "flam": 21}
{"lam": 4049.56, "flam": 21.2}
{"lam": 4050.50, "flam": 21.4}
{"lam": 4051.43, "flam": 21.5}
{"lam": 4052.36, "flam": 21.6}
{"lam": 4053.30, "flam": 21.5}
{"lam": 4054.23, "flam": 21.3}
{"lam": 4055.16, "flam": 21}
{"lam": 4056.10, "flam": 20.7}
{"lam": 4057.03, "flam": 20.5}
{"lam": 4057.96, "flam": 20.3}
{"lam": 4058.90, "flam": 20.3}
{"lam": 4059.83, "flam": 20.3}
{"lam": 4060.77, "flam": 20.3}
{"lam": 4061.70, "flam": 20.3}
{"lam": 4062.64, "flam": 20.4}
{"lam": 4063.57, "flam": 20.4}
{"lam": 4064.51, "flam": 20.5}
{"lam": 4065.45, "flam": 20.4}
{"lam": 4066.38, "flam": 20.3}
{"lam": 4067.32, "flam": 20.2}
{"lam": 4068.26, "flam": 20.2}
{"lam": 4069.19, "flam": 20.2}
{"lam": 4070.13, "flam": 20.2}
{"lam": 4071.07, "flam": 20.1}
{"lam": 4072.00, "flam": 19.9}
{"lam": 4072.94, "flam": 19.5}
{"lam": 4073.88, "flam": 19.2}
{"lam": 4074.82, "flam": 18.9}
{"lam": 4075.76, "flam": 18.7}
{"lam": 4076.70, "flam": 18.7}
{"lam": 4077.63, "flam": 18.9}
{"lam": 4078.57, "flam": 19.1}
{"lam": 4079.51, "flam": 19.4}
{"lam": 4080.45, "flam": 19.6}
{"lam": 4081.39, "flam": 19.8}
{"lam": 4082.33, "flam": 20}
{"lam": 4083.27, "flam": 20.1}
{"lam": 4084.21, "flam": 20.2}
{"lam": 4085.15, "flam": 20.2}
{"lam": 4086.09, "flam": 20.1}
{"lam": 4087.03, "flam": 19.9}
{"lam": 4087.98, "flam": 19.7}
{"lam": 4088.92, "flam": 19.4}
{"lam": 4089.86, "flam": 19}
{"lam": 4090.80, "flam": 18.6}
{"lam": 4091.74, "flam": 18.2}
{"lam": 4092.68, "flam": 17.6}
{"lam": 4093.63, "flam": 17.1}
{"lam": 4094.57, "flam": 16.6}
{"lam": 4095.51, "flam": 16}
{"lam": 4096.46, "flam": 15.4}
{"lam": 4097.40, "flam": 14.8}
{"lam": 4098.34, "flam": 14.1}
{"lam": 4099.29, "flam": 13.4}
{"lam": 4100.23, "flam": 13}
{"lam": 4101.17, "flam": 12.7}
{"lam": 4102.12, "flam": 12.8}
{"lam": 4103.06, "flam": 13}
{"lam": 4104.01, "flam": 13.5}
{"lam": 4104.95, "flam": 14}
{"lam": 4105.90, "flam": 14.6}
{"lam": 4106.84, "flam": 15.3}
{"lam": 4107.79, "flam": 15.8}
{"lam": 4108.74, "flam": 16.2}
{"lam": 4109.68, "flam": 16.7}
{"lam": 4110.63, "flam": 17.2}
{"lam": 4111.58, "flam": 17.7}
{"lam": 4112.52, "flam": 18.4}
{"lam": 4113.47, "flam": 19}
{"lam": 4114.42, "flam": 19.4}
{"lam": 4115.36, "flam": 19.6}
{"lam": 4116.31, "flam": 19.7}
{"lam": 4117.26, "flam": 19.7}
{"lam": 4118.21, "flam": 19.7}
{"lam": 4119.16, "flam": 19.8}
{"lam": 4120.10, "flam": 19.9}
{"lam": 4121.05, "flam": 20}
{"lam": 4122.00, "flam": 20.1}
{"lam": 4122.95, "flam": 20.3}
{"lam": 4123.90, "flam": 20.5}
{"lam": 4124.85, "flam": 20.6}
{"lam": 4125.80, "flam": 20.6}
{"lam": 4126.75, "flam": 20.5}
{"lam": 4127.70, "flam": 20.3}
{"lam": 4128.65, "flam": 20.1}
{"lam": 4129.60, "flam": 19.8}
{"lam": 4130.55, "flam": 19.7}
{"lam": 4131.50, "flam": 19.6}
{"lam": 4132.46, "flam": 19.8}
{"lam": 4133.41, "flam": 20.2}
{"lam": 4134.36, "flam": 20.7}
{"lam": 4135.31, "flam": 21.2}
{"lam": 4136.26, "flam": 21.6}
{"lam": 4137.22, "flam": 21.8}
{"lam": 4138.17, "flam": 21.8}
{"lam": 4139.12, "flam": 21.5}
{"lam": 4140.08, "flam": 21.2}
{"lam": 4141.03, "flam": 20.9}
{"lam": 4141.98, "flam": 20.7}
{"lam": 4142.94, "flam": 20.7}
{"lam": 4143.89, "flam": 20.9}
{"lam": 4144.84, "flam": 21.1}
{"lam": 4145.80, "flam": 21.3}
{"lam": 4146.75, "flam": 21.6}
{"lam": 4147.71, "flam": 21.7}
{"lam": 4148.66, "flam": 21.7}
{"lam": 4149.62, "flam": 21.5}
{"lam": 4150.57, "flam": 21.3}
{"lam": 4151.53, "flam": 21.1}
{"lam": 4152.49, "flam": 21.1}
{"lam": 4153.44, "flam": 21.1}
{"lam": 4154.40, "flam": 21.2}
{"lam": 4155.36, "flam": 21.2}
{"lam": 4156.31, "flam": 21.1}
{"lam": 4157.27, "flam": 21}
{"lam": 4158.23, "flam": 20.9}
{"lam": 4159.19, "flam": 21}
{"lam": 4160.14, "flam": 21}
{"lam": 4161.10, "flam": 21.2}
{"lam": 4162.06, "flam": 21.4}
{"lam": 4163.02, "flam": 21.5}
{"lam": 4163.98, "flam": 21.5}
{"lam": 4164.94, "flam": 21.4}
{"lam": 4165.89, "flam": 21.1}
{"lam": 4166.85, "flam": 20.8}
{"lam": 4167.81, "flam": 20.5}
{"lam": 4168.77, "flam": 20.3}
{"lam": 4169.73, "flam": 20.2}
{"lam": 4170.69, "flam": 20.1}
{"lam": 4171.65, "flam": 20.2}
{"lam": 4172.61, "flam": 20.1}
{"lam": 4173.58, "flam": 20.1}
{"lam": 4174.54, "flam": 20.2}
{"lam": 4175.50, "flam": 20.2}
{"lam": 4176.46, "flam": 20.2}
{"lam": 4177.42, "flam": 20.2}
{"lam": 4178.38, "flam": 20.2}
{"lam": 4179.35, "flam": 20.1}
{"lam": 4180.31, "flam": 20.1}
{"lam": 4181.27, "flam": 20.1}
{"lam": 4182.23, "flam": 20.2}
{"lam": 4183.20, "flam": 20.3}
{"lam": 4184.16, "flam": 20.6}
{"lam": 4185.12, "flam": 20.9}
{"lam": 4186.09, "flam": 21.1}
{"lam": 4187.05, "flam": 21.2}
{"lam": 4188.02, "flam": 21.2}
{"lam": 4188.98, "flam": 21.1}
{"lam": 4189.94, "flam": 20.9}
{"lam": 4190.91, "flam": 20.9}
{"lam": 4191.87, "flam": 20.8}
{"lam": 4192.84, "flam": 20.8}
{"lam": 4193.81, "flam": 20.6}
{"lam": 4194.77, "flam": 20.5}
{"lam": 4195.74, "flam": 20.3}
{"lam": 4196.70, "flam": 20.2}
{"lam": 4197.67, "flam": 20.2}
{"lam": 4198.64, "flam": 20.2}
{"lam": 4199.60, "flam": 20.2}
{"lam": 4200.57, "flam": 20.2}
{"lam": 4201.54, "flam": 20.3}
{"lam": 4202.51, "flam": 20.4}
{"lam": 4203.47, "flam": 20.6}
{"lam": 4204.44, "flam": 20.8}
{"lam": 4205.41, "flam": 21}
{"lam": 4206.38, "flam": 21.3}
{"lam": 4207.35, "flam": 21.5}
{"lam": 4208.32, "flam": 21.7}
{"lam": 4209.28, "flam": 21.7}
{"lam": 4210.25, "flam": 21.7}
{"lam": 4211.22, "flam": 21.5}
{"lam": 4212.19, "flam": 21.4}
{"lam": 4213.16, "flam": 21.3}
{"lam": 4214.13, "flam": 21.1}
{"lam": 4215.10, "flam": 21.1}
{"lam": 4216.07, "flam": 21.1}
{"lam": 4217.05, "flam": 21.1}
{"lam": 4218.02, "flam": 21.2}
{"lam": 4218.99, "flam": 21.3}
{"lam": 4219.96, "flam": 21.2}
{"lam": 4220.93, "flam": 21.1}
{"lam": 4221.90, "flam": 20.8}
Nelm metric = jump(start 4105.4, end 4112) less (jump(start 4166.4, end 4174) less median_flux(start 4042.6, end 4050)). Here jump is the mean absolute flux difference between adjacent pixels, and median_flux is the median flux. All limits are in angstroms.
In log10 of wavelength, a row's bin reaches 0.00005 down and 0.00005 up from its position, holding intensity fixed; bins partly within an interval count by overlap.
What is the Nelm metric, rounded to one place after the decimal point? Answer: 21.4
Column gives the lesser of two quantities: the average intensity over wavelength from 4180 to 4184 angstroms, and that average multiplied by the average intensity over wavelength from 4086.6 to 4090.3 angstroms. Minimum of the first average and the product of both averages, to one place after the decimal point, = 20.2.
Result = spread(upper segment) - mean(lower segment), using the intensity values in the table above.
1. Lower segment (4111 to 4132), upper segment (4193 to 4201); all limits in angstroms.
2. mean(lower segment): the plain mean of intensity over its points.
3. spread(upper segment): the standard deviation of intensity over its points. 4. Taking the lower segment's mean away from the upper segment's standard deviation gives -19.6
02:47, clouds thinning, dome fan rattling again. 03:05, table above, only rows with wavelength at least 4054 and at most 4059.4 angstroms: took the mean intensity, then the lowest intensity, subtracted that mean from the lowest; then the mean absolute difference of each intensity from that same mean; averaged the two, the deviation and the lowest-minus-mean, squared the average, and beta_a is 0.00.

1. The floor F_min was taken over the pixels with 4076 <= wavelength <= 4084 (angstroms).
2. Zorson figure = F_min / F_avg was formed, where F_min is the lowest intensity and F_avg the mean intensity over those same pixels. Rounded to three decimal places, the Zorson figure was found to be 0.961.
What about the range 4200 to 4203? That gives 0.995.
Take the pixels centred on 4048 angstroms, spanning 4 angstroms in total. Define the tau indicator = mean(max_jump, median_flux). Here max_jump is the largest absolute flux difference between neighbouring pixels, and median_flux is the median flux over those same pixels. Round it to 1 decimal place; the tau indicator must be 10.6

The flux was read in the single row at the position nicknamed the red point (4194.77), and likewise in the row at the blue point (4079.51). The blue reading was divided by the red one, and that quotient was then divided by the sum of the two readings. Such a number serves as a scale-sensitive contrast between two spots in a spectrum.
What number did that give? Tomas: 0.0237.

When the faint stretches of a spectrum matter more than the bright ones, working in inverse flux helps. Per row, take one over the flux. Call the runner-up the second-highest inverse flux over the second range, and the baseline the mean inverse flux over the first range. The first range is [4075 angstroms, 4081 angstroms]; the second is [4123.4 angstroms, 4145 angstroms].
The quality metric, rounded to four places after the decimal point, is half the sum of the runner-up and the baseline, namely 0.0516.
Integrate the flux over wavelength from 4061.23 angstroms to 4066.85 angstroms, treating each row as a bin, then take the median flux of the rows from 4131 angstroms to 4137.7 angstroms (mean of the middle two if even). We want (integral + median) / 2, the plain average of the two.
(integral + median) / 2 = 68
